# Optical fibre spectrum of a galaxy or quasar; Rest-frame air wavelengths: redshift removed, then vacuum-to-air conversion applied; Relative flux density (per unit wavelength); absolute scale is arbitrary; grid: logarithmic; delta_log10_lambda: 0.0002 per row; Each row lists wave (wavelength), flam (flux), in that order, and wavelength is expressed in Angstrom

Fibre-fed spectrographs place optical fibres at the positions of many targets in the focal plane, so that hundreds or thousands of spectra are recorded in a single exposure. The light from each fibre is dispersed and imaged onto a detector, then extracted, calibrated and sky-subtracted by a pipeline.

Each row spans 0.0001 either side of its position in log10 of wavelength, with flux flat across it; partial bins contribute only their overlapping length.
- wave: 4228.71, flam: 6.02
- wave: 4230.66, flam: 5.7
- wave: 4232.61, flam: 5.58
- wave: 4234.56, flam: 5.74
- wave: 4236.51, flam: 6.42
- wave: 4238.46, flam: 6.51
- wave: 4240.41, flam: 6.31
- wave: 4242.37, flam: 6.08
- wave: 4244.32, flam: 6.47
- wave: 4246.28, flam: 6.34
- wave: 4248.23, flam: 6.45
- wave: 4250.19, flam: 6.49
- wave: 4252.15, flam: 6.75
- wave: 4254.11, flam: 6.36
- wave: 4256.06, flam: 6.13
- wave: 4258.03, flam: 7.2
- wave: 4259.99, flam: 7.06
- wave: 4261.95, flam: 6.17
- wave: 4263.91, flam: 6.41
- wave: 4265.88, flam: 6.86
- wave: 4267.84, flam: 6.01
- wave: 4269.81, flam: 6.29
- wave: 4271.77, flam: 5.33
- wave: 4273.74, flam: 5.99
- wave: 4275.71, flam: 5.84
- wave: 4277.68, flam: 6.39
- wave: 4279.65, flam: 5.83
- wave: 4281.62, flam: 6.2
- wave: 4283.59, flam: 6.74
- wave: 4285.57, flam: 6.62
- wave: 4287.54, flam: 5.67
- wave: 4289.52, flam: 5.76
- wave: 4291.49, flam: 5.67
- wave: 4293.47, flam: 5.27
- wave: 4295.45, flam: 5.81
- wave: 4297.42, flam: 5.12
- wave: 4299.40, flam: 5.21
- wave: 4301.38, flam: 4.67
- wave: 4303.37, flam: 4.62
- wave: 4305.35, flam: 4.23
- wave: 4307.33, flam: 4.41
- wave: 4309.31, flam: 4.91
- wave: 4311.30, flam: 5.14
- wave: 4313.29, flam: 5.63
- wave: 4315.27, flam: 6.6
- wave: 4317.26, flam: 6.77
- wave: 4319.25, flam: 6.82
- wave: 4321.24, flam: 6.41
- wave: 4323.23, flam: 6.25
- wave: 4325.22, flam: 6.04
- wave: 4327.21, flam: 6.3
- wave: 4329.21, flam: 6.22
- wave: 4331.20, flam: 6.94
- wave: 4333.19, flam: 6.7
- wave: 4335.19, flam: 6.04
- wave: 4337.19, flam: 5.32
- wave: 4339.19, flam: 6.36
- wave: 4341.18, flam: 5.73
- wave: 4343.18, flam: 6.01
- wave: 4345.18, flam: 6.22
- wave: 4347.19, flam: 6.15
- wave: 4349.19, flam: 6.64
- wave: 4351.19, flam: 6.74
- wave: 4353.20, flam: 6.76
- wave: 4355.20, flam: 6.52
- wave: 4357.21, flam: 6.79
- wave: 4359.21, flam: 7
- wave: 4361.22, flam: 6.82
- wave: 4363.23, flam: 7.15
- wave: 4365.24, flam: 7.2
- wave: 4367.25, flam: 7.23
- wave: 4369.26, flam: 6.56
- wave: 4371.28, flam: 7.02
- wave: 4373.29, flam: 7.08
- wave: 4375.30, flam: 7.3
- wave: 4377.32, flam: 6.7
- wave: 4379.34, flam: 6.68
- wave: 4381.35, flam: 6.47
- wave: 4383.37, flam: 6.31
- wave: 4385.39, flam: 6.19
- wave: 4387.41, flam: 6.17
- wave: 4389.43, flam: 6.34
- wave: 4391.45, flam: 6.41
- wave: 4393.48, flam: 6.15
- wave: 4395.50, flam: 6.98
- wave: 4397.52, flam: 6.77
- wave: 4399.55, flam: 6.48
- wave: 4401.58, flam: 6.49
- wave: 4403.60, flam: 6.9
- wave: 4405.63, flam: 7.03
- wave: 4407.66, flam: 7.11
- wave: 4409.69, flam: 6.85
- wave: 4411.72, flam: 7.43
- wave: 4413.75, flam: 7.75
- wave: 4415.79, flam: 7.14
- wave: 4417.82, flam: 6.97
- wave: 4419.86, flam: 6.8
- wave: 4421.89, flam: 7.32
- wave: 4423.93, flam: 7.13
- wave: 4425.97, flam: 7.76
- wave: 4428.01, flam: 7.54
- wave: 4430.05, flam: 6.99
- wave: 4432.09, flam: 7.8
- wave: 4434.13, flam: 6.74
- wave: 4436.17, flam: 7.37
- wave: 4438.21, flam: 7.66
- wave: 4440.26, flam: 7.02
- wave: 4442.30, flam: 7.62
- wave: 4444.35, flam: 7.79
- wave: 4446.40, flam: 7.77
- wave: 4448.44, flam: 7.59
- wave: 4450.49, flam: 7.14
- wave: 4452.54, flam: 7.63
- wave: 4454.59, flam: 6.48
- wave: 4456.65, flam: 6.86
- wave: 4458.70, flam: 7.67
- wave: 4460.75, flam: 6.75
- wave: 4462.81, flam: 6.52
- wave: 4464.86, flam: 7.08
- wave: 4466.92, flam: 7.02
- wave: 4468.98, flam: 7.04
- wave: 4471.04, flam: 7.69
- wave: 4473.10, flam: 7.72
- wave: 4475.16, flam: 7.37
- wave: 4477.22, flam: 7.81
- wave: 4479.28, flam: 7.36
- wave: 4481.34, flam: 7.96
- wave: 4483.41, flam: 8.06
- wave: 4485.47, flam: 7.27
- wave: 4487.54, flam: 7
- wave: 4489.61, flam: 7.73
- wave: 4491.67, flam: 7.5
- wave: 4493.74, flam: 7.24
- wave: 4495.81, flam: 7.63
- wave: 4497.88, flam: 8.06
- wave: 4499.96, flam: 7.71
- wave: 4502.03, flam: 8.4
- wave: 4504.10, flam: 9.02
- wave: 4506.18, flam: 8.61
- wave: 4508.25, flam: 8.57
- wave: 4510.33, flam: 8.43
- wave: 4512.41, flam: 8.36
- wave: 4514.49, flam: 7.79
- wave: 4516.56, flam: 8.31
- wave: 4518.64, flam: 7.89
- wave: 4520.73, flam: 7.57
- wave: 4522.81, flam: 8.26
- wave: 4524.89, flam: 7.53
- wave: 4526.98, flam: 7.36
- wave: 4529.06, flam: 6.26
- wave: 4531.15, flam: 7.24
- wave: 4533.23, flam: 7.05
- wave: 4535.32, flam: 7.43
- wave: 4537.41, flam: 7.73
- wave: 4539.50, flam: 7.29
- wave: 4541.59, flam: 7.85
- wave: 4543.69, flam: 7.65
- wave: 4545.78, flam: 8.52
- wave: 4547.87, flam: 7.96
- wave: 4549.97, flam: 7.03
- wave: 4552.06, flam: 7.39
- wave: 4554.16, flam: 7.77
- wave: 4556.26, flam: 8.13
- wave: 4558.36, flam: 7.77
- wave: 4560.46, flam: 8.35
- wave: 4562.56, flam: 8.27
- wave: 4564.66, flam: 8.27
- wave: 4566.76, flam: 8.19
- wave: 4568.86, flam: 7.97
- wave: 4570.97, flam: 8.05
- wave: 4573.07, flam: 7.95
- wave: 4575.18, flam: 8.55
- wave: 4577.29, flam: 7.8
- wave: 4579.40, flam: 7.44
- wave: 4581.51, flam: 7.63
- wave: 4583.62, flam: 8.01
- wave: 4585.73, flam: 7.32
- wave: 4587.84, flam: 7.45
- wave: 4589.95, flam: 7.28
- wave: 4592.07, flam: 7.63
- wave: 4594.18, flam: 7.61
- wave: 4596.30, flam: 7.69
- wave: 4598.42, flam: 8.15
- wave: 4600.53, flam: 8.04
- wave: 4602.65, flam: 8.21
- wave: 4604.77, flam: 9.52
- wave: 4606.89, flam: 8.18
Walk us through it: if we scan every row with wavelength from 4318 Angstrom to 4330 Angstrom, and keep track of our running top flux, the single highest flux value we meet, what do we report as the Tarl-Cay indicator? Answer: 6.82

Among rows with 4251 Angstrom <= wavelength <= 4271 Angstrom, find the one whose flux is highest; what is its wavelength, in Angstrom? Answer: 4258.03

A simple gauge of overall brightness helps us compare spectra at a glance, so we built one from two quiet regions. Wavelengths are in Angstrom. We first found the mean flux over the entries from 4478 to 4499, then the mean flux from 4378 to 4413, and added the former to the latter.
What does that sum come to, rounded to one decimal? 14.2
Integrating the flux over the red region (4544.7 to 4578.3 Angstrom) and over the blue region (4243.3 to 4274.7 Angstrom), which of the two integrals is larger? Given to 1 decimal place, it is 268.8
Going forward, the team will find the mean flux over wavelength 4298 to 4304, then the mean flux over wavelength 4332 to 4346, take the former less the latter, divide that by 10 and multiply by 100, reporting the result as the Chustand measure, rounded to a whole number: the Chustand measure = -12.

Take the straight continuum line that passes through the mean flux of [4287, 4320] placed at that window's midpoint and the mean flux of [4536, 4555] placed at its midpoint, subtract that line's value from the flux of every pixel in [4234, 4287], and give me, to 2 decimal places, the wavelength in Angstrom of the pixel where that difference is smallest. 4271.77 Angstrom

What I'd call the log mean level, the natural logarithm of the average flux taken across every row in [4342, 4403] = 1.89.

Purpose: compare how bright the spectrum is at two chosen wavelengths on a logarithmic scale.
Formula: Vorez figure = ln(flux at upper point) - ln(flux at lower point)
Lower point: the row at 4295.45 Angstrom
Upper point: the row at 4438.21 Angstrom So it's 0.28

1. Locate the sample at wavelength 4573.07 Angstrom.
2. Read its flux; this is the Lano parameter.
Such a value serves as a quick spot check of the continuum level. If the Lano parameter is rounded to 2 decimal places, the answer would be 7.95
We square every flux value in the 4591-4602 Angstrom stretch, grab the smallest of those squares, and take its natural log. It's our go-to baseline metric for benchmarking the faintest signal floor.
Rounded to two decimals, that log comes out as 4.06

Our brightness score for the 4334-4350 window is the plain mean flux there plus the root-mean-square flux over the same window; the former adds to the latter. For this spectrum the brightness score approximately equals 12.1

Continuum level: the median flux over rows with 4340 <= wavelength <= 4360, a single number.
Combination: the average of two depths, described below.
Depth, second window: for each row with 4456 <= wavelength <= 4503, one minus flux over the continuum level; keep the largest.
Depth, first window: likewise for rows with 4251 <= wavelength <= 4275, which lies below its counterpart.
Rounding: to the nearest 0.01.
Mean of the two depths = 0.10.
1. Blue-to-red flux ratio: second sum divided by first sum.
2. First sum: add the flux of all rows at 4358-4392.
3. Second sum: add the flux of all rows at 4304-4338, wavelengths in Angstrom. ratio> 0.879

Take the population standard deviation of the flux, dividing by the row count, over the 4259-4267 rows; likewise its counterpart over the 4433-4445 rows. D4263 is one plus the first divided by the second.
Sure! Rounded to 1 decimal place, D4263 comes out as 1.9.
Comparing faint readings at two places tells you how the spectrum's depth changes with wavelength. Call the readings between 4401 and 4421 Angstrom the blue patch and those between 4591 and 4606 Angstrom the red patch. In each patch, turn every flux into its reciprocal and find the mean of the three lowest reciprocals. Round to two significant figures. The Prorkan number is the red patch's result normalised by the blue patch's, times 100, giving 87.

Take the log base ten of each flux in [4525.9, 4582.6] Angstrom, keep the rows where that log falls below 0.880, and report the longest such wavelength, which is 4579.40 Angstrom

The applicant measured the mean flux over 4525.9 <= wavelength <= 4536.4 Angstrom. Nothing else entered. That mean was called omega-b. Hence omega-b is 7.1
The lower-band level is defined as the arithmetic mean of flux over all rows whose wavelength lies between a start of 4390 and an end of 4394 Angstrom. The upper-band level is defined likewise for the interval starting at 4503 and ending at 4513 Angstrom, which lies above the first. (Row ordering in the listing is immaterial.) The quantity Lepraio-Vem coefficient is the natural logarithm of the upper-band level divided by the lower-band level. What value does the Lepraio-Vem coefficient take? 0.31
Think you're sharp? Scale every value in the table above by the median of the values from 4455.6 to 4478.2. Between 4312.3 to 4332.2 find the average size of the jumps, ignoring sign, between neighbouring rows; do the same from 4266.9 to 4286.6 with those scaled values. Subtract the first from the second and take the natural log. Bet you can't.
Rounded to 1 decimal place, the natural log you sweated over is -4.0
